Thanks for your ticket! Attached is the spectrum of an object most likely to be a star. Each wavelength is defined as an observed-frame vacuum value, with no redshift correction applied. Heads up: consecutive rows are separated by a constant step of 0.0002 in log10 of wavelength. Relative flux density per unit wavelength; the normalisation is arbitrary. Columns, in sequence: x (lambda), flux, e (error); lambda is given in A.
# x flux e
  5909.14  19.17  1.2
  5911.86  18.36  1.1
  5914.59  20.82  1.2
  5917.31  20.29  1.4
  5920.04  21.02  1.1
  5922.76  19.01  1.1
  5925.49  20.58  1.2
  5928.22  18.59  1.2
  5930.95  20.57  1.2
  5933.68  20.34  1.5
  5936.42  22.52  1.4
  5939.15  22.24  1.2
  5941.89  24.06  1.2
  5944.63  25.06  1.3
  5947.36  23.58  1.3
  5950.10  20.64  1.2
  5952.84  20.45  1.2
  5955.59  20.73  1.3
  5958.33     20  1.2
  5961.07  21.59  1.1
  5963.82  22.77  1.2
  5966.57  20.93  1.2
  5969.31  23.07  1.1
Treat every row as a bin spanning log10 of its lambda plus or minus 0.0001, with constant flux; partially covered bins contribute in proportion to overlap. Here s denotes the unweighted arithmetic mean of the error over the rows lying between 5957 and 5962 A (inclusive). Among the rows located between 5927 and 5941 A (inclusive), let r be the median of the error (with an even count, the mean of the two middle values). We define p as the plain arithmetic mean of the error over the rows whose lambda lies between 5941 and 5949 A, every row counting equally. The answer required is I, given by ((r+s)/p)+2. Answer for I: 3.86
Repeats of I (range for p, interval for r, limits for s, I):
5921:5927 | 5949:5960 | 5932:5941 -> 4.23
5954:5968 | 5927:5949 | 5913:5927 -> 4.04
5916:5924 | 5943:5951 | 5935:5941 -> 4.17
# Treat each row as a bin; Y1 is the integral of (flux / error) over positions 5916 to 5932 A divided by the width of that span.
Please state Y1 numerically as 16.8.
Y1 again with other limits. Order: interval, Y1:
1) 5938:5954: 18.4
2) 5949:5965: 17.6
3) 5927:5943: 16.8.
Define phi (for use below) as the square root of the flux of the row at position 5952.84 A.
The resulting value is 4.52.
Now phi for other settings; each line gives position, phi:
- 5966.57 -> 4.57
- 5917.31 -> 4.50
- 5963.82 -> 4.77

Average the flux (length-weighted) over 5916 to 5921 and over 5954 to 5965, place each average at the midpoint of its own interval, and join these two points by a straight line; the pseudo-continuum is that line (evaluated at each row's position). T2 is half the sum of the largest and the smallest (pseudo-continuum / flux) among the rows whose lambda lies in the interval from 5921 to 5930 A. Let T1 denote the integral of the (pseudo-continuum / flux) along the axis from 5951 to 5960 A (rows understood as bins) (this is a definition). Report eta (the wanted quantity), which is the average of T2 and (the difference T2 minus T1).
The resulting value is -3.60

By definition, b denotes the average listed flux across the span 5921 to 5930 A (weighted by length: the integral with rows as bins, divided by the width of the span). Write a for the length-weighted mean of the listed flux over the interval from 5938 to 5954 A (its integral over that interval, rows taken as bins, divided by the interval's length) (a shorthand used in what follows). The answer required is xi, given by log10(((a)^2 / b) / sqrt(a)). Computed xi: 0.74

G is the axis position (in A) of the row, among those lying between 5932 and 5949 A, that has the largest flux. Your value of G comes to 5944.63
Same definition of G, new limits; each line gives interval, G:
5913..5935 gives 5920.04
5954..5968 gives 5963.82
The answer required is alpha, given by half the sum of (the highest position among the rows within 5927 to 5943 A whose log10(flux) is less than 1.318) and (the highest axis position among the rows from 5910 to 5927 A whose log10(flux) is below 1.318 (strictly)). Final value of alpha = 5929.6 A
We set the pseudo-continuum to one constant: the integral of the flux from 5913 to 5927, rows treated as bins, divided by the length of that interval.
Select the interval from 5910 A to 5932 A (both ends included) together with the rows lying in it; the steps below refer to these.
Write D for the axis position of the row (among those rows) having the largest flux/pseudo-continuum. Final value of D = 5920.04 A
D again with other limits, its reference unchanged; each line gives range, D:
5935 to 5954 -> 5944.63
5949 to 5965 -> 5963.82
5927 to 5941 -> 5936.42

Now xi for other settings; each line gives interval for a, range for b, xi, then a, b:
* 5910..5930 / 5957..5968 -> 0.62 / 19.8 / 21.3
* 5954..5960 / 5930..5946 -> 0.61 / 20.4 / 22.5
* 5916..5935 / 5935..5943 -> 0.59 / 20.1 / 22.9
